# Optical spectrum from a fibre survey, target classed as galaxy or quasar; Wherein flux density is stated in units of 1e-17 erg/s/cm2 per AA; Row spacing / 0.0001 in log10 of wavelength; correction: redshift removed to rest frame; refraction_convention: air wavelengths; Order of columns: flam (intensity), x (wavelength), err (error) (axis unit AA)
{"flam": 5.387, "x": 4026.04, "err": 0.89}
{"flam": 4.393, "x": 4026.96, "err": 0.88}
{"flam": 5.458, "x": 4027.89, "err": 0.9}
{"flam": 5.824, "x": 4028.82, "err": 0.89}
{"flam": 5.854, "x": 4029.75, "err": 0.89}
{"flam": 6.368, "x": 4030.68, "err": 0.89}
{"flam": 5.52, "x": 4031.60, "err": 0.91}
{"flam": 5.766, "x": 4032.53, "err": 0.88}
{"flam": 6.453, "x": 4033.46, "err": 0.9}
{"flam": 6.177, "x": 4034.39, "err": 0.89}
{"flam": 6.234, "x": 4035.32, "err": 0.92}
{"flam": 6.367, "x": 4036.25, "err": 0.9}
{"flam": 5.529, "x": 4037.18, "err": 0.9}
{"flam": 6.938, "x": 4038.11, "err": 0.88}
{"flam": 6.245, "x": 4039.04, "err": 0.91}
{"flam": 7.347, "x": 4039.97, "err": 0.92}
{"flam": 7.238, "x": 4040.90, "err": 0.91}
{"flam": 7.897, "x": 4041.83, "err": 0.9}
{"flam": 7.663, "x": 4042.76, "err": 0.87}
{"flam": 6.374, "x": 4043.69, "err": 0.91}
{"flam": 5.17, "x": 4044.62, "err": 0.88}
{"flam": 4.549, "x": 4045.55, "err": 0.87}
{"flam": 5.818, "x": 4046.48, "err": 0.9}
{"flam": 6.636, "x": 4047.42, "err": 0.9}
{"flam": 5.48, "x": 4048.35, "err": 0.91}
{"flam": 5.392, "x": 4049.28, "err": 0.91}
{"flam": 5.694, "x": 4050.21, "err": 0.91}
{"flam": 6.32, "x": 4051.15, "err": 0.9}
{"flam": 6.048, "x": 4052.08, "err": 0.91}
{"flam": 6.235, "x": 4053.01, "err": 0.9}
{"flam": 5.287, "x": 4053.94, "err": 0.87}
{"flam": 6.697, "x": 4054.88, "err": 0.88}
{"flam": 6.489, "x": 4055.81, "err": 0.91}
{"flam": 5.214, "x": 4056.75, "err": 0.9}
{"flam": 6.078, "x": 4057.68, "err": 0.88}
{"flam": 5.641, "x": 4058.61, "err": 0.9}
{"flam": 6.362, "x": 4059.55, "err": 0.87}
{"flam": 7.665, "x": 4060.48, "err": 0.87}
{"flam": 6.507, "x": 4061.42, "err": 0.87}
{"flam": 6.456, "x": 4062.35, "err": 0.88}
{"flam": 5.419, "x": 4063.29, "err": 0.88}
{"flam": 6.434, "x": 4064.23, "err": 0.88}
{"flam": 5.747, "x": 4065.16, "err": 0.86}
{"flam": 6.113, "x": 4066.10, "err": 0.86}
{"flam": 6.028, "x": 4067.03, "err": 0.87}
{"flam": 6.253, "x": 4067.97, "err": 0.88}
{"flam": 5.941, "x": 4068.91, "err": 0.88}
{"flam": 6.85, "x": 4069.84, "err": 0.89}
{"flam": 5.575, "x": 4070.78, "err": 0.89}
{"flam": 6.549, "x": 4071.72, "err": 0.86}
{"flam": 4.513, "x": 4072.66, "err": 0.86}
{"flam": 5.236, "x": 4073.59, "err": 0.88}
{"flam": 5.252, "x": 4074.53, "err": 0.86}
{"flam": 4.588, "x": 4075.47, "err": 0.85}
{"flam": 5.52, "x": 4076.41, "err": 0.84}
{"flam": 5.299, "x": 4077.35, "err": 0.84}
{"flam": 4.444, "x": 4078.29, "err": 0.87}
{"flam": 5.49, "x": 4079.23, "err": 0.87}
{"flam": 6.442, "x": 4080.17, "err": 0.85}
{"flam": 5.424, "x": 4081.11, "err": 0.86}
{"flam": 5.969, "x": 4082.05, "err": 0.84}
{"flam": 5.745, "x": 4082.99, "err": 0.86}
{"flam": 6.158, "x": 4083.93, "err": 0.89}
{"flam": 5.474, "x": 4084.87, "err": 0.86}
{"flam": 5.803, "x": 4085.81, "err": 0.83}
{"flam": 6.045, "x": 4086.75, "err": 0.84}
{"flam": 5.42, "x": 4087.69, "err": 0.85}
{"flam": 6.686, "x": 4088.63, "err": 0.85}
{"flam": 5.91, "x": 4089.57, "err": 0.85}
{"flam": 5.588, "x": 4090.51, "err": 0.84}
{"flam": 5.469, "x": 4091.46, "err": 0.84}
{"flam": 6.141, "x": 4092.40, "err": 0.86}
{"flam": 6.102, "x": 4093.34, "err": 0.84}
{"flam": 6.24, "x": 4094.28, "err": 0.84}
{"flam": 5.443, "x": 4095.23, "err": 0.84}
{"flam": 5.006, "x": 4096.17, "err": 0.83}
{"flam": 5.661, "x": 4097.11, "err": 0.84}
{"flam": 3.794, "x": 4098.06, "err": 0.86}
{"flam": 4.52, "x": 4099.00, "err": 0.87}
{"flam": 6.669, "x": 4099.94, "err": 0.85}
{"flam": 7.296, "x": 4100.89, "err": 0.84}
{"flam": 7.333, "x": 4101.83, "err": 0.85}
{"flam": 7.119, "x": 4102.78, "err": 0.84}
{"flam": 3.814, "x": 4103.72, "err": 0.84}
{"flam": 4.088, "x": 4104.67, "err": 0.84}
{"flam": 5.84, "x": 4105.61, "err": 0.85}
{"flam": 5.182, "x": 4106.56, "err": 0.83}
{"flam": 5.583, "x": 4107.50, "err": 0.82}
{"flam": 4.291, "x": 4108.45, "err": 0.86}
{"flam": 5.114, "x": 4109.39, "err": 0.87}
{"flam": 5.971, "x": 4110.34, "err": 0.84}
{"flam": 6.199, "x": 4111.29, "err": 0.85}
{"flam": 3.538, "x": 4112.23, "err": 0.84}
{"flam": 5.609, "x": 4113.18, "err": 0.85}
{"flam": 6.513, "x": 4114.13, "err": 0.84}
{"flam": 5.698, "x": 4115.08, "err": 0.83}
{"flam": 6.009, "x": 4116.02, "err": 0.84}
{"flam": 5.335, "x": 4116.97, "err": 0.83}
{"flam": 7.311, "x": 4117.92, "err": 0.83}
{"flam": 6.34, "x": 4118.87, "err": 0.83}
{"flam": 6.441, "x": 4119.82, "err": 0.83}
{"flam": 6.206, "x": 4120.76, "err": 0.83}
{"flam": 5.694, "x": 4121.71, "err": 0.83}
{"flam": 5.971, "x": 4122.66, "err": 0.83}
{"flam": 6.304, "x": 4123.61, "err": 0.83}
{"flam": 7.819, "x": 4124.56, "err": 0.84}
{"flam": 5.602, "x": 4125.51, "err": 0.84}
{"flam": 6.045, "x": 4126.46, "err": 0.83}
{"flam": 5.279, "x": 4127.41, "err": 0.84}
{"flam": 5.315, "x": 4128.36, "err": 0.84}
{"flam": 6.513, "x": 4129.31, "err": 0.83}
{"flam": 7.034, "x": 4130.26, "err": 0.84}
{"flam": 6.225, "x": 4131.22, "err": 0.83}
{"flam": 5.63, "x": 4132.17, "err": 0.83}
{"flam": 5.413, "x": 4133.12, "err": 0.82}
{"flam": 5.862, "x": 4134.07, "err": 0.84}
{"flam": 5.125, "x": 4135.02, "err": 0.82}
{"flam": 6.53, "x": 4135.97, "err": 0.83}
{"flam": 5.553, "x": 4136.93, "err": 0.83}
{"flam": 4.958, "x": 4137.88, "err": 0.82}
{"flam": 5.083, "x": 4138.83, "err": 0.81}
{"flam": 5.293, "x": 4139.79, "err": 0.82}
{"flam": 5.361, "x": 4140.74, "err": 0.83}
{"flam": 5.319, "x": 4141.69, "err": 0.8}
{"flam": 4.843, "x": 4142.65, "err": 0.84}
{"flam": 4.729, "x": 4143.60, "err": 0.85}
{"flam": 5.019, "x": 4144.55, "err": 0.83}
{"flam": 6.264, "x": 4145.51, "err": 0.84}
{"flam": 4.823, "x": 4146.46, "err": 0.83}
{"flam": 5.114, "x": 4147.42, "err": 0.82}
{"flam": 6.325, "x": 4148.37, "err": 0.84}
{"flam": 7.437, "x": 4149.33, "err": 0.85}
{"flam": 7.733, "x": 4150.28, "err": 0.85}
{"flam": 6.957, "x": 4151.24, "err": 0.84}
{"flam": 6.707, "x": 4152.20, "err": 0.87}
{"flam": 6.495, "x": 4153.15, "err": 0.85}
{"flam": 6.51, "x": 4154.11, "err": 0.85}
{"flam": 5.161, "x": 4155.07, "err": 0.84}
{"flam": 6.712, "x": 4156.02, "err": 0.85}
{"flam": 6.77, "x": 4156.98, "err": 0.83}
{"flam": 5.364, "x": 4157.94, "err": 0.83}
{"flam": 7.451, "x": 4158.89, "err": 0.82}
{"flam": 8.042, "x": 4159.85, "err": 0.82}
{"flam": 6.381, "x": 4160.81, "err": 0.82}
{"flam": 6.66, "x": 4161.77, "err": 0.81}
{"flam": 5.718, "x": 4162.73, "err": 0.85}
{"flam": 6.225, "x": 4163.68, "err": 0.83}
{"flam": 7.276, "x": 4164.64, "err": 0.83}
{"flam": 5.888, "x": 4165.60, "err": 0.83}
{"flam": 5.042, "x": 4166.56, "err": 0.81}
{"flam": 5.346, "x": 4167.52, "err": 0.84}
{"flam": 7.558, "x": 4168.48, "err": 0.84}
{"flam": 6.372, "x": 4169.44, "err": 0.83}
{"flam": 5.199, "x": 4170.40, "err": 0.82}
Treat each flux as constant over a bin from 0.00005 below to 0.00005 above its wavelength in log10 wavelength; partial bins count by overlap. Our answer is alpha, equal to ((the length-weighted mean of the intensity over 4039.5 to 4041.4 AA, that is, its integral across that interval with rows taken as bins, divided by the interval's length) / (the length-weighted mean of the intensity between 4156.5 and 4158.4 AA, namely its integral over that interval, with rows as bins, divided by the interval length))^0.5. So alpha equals 1.10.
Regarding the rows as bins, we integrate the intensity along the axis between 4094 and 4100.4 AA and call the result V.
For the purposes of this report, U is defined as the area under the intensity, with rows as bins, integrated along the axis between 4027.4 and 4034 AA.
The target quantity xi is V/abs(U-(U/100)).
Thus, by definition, 0.88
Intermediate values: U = 39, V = 34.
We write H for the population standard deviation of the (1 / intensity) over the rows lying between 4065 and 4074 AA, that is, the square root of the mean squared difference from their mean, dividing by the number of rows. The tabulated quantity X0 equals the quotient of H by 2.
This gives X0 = 0.010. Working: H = 0.020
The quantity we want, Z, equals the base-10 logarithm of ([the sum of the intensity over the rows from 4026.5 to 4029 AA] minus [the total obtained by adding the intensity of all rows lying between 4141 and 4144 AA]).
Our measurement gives -0.1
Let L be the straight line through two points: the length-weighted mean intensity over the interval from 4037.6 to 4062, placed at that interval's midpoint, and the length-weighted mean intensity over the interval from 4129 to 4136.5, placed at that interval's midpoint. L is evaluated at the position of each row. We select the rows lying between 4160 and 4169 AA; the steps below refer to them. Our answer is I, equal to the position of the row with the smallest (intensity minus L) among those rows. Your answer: 4166.56 AA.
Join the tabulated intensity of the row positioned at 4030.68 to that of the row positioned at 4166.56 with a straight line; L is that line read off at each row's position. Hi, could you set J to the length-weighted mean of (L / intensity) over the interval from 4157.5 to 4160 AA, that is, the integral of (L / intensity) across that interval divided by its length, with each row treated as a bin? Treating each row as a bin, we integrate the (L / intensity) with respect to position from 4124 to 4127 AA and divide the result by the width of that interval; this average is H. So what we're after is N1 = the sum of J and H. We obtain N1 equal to 1.63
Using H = 0.86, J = 0.77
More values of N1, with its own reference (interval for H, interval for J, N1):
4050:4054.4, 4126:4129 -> 2.02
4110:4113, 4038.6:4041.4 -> 2.04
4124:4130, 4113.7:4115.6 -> 1.82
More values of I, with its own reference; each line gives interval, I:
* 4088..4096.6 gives 4096.17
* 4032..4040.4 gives 4037.18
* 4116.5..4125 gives 4116.97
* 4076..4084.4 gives 4078.29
